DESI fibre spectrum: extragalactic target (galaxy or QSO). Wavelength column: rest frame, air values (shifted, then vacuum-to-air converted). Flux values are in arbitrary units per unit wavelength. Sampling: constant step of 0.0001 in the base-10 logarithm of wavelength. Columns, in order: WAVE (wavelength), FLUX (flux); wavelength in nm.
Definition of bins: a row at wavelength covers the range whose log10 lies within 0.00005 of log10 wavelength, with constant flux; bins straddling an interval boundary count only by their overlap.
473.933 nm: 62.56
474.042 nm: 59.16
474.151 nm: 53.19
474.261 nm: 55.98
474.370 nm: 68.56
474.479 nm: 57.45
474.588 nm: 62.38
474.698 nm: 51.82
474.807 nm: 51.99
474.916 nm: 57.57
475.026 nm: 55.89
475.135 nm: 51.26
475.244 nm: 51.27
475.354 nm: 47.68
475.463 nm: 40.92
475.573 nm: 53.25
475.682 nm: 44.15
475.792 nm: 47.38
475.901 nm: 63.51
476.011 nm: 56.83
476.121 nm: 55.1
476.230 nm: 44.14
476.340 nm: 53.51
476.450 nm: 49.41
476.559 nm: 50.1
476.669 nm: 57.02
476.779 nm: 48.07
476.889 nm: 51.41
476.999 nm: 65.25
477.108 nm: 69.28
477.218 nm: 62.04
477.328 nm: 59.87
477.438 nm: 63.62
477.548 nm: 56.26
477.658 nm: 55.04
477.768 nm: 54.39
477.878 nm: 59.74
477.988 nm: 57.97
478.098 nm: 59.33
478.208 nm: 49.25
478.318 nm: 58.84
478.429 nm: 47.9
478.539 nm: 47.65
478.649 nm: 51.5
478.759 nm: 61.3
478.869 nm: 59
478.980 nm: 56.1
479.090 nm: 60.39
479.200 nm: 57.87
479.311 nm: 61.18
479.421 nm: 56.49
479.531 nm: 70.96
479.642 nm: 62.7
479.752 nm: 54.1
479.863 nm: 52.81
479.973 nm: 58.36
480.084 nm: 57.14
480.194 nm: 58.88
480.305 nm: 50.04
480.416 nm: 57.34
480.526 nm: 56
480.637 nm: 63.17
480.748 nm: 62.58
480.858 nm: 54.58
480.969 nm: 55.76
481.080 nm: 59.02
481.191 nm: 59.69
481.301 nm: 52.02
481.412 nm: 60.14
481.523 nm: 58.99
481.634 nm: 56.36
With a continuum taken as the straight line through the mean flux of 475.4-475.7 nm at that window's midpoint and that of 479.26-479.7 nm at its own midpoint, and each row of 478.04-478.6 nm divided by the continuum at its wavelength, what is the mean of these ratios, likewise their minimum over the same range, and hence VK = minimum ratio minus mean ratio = -0.099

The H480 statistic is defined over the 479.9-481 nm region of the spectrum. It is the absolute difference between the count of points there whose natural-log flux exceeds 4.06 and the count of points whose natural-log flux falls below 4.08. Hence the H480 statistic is 4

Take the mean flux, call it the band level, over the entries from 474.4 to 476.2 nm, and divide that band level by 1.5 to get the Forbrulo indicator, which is 35.4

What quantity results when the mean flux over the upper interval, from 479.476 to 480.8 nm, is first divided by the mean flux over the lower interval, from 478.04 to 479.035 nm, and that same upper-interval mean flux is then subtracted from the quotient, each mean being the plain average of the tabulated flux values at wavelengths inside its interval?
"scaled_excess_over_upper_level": -57.6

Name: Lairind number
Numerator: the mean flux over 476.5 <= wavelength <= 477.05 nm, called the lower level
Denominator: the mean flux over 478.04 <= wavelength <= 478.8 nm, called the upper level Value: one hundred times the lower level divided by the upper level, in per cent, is 101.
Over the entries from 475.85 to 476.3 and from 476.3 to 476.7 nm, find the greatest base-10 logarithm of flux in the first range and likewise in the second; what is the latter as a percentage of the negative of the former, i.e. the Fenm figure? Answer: -97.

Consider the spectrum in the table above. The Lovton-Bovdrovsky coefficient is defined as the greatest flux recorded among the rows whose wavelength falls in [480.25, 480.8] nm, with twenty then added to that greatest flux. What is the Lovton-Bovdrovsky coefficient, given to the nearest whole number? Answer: 83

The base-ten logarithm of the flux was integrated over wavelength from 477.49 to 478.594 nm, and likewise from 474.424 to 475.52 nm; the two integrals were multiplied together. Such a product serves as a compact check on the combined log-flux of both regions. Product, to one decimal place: 3.6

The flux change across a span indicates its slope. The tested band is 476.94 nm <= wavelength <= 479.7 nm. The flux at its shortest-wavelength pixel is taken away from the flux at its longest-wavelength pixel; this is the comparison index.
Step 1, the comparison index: -3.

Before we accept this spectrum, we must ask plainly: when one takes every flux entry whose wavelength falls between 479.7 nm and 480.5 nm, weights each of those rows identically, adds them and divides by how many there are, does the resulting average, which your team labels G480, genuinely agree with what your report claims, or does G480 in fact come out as 55.5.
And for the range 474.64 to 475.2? 53.7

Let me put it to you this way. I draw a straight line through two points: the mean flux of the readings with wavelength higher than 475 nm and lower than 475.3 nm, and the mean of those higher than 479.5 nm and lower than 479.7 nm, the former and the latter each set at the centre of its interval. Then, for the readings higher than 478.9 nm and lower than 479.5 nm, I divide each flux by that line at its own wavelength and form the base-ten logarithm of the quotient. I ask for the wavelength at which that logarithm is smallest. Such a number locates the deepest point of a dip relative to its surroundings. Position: 479.421 nm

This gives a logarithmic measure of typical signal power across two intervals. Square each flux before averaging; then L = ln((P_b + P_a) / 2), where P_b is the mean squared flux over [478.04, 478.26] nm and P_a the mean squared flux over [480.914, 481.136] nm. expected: 8.05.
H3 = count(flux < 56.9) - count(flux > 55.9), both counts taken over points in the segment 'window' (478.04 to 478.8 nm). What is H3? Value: 1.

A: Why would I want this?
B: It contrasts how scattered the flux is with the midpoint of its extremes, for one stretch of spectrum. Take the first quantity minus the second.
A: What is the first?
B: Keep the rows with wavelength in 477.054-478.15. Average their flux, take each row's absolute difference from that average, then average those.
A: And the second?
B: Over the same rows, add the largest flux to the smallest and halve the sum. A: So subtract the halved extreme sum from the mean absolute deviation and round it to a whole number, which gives -59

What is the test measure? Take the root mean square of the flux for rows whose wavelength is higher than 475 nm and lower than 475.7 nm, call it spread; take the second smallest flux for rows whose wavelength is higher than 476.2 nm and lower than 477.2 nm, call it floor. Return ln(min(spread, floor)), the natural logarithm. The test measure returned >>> 3.87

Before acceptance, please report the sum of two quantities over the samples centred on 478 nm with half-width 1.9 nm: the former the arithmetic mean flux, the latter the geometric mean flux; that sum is 112.8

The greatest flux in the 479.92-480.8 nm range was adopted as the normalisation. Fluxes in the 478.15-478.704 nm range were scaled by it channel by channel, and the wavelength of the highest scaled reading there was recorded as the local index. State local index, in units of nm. 478.318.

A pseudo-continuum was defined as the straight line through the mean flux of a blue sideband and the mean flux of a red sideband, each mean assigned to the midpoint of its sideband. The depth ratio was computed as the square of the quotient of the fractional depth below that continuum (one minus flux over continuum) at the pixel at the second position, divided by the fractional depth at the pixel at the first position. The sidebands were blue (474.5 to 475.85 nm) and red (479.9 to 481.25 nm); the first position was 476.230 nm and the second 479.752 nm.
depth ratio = 0.1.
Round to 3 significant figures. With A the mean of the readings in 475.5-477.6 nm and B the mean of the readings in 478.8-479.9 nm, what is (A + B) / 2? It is 57.2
